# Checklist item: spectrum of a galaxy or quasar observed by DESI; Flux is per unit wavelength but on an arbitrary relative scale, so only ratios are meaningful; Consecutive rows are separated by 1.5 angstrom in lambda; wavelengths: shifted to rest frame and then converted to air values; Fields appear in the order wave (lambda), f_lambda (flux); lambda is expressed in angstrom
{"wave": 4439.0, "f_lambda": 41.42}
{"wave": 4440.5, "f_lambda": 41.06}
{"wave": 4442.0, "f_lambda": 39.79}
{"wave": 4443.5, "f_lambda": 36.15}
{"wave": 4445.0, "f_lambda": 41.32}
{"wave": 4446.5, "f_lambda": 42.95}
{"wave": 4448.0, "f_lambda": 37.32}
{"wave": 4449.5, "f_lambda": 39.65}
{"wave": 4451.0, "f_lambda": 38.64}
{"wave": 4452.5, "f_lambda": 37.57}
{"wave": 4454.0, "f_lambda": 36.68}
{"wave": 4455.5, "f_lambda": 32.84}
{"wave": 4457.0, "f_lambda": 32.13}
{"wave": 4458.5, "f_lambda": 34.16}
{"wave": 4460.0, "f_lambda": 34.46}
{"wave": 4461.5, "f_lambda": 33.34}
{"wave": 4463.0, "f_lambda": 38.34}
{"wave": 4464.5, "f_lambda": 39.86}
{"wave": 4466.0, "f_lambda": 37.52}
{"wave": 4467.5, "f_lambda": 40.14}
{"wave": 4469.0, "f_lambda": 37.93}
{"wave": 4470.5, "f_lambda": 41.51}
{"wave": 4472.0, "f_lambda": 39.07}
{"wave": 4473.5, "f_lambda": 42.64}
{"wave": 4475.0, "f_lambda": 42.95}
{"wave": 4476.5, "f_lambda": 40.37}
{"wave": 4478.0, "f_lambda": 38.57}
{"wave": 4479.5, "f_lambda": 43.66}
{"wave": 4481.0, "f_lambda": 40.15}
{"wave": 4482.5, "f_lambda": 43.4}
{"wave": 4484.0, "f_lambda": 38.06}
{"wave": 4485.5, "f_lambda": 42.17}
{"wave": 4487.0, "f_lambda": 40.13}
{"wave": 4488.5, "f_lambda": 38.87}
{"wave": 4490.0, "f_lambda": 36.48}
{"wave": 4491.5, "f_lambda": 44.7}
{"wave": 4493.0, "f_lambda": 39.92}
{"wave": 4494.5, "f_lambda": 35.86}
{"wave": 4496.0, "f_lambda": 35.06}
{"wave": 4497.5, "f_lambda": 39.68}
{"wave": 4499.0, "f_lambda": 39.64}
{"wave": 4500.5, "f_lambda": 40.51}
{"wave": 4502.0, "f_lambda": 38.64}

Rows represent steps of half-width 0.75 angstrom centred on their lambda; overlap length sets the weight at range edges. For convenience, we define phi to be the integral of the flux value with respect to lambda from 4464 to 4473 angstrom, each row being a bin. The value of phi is 355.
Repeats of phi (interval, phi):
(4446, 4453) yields 274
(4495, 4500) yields 191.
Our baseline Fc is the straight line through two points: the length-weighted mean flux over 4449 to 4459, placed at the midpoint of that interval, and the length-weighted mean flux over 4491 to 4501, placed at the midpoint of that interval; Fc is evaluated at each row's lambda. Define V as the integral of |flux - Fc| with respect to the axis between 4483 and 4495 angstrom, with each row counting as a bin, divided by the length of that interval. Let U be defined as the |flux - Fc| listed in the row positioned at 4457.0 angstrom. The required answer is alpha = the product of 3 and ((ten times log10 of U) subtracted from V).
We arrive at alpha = -11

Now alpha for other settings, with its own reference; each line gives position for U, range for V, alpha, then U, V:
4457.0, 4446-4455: -9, 4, 3.06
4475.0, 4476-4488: -14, 5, 2.74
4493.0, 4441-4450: 13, 1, 4.33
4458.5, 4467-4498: -1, 2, 2.88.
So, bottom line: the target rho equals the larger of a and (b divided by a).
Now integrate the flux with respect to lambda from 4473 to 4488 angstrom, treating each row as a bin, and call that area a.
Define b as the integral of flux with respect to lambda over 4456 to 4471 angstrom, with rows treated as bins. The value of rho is 617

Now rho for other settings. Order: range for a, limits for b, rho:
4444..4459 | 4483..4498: 560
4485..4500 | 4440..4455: 588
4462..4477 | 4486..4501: 599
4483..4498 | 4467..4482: 587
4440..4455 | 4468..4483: 585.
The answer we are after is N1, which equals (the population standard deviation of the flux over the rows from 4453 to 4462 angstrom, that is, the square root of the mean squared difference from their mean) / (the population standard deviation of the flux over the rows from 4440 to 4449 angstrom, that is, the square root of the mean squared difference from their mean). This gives 0.62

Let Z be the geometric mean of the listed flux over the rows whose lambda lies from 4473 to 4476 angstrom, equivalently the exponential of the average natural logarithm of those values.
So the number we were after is 42.8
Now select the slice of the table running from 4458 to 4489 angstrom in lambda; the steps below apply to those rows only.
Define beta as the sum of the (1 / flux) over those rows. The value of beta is 0.54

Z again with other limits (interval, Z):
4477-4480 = 41.0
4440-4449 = 39.7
